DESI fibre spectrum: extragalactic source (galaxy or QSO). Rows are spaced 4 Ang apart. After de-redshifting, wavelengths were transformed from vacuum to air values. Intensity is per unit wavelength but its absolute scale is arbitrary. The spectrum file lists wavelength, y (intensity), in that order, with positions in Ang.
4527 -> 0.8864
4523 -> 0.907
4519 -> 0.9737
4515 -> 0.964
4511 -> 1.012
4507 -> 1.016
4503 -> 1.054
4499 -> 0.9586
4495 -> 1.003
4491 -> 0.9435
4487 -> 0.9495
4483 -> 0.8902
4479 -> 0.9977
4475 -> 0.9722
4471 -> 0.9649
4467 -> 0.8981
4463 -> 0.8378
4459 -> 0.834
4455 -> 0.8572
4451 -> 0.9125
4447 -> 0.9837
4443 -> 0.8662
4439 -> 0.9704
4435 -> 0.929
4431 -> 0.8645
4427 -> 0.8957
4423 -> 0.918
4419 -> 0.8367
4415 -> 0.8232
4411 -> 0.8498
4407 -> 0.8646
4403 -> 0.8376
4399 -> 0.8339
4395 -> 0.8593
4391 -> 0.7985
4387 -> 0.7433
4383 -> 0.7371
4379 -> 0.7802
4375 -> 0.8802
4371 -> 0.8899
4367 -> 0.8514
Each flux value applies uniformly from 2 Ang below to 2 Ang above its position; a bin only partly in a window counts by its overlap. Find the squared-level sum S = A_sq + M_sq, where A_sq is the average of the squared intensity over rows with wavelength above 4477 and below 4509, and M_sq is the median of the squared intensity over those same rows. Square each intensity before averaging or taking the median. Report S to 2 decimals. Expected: 1.91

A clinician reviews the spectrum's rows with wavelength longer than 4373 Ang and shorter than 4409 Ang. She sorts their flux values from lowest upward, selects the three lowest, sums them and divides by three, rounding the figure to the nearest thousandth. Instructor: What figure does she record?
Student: 0.754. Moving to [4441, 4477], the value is 0.843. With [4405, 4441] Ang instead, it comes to 0.837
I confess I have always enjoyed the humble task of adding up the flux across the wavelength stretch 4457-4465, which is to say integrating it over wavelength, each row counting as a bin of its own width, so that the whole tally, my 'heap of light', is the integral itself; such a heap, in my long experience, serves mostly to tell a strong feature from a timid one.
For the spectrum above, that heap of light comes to 6.69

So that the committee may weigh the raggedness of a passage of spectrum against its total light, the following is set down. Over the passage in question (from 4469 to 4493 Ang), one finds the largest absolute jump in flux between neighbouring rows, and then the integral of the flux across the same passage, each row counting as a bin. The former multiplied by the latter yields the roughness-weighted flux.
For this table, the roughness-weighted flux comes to 2.5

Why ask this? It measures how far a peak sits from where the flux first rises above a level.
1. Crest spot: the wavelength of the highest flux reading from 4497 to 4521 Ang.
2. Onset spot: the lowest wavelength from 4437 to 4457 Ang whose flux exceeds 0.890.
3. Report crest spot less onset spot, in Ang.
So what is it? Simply 64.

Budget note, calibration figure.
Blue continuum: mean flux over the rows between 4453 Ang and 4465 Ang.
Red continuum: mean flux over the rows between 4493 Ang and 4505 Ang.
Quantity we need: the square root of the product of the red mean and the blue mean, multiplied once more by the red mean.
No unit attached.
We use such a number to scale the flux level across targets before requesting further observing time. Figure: 0.925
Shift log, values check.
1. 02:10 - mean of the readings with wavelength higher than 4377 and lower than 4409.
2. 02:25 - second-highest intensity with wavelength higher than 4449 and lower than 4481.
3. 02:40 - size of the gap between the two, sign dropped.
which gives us 0.165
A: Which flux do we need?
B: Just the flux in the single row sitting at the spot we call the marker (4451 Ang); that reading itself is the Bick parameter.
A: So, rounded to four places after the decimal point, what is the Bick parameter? 0.9125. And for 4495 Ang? 1.0030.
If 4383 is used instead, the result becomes 0.7371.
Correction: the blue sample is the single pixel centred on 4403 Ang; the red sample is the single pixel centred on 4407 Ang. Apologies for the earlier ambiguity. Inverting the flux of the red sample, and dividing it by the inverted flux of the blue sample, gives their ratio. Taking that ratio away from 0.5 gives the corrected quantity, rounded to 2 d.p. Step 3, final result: -0.47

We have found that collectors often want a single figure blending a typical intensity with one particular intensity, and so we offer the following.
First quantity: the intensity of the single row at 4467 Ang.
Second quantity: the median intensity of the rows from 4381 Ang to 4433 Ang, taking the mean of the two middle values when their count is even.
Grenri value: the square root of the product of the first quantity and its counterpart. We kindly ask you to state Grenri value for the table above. 0.867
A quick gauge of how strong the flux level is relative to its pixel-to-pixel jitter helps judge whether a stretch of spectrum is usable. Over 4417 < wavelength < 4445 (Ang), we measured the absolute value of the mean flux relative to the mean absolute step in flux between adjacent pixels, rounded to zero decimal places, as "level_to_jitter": 16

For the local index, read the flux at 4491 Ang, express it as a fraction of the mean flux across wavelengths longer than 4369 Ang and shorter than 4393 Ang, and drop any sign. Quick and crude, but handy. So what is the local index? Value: 1.17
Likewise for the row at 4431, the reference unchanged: 1.07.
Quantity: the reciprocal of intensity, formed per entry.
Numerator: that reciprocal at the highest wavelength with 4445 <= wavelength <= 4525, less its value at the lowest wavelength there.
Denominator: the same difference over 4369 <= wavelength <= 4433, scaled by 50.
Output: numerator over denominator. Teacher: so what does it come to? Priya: 0.052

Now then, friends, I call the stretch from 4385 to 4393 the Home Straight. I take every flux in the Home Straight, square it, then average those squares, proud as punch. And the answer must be 0.60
